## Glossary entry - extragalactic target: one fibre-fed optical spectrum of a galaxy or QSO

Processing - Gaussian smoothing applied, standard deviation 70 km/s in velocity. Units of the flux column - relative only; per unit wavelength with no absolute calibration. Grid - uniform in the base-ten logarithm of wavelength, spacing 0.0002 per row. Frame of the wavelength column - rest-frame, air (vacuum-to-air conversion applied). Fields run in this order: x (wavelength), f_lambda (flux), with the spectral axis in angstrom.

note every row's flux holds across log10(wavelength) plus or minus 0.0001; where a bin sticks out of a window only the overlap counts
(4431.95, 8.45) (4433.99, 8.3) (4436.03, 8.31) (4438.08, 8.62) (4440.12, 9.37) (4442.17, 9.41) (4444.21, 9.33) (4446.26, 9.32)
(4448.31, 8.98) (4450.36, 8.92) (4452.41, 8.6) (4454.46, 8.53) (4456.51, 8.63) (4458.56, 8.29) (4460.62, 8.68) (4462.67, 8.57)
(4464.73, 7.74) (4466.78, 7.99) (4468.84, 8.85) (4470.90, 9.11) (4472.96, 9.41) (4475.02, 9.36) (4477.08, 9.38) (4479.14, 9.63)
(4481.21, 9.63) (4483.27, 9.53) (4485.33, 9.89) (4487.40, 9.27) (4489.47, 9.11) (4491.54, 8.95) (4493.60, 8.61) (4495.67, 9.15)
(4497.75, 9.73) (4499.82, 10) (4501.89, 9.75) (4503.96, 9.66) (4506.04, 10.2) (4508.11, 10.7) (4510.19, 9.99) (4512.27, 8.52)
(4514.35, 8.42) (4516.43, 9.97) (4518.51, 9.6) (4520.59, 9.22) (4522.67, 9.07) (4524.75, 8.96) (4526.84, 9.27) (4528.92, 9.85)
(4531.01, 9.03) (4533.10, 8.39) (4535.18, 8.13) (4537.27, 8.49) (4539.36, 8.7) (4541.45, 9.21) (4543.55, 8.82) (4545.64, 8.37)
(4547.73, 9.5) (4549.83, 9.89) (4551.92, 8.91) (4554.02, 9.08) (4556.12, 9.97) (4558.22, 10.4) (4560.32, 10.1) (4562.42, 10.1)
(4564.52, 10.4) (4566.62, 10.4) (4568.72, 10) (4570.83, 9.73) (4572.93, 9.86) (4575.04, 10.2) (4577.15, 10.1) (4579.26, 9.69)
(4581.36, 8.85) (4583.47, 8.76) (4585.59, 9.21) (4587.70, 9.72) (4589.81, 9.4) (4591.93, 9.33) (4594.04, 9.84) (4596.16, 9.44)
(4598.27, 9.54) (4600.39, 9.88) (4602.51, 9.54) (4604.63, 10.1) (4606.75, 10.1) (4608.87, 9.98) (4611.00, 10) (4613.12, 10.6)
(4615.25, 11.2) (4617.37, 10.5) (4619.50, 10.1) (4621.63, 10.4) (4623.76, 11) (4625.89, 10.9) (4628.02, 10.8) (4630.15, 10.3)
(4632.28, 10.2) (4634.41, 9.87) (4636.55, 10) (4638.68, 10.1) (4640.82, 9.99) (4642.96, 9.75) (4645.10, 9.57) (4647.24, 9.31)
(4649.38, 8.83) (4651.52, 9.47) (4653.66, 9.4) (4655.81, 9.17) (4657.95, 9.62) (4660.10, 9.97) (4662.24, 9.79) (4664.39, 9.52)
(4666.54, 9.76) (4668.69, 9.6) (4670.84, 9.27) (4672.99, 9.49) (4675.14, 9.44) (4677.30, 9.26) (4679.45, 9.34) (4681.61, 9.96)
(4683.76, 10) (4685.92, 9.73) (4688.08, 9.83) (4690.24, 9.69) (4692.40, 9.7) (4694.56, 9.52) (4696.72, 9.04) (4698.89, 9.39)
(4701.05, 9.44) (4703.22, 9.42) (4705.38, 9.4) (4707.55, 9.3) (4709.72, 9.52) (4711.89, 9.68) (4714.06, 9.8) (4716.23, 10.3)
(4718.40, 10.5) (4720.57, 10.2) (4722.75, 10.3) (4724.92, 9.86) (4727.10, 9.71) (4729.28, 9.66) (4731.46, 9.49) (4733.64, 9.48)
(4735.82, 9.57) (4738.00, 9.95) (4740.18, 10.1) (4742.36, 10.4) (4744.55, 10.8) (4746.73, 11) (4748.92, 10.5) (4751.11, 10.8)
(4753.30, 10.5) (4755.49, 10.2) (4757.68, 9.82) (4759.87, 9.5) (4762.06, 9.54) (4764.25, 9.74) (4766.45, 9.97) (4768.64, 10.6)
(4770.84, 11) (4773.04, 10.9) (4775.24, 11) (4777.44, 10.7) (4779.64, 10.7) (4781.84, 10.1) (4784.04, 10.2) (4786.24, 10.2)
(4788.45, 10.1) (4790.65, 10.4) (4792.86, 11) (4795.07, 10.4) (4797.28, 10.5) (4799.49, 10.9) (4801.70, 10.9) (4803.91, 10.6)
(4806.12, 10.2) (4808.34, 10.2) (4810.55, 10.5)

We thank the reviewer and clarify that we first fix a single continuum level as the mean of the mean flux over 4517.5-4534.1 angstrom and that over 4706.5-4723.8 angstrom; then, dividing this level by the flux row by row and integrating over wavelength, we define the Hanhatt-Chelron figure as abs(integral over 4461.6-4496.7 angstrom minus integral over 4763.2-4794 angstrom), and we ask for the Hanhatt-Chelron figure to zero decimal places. 9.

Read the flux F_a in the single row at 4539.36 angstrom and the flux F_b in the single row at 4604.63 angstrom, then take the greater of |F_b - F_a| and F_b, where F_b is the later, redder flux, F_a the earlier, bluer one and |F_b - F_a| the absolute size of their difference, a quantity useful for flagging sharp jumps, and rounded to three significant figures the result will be 10.1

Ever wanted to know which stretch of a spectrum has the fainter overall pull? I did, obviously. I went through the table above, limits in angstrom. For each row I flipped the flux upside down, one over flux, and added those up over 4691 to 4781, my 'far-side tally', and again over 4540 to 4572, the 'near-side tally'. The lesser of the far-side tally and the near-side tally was 1.6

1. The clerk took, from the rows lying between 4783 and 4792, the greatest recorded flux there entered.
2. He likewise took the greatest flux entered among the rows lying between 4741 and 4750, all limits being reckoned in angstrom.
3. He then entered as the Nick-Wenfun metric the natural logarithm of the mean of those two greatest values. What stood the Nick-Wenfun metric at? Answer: 2.37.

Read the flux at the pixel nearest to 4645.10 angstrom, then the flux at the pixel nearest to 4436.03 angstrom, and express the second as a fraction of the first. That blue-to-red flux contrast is 0.87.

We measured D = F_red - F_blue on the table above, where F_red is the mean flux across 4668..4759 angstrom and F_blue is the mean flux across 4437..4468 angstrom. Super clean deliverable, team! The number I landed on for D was 1.10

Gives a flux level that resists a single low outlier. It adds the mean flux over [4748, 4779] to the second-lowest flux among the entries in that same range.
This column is 19.9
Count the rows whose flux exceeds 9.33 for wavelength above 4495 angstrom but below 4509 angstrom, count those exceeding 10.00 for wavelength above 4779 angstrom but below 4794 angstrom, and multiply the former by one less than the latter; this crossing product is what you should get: 36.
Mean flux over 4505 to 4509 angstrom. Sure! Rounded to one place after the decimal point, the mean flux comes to 10.4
